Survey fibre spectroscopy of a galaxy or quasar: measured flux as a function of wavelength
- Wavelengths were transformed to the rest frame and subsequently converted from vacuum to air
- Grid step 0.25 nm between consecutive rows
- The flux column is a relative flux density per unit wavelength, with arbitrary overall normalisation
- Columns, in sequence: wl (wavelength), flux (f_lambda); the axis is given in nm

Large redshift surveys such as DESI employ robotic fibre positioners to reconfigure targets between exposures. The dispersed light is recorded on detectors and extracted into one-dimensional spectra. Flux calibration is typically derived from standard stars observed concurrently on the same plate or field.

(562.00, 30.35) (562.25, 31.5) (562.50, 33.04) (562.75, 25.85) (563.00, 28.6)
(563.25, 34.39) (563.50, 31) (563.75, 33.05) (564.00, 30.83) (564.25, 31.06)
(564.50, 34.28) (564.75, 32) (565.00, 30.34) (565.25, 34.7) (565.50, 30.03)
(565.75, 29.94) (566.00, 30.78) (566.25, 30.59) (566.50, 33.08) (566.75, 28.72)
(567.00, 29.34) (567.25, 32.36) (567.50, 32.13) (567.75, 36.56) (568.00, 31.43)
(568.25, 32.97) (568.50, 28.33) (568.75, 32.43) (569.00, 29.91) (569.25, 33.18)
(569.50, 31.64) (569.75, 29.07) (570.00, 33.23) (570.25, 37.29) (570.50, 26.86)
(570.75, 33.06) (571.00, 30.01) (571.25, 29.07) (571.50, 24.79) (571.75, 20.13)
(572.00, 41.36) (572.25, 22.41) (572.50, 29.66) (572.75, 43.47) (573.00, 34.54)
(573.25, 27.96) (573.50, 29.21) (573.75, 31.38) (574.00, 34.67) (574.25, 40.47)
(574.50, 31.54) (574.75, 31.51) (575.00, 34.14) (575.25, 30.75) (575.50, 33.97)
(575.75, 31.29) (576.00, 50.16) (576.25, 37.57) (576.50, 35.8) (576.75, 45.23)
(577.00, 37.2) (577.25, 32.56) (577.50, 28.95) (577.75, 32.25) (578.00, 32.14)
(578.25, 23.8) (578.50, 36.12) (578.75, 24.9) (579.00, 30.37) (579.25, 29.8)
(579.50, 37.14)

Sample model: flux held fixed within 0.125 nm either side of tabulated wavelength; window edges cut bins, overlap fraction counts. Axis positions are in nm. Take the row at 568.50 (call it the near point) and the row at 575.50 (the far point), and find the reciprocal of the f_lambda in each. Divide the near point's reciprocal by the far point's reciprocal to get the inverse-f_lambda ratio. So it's 1.20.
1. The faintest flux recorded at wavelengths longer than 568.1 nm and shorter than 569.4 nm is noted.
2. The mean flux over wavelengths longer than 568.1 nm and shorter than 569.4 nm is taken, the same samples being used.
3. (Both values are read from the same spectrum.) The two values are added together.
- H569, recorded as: 60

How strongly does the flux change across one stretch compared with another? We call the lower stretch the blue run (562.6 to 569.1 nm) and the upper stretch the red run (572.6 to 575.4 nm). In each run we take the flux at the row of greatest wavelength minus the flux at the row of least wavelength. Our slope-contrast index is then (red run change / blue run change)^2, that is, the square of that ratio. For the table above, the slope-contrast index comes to 10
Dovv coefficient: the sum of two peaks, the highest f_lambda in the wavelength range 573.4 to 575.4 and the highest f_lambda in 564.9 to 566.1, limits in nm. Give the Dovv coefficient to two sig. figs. 75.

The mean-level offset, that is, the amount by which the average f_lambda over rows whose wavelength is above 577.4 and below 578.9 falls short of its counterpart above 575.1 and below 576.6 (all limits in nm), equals 7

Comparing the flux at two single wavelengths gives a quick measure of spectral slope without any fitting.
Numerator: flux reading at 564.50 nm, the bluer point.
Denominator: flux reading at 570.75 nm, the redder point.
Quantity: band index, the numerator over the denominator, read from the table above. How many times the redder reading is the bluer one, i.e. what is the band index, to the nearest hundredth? 1.04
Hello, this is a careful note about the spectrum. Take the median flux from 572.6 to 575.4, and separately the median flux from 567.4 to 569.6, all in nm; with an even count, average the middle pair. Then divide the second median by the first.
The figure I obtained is 1.02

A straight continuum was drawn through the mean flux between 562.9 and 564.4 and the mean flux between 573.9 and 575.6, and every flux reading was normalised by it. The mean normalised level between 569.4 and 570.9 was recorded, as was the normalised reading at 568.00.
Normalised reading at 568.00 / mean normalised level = 1.00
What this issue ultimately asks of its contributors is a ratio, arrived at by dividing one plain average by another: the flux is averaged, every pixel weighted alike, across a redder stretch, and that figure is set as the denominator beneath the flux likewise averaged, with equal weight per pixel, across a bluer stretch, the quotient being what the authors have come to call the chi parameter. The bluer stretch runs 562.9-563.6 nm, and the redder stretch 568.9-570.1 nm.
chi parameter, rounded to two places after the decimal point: 1.00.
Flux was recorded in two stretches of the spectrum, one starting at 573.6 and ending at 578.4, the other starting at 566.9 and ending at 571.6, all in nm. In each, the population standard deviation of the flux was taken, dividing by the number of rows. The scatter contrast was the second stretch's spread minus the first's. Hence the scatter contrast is -2.8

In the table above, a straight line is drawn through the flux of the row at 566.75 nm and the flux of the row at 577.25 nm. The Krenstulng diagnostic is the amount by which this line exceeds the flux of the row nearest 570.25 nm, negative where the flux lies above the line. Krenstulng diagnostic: -7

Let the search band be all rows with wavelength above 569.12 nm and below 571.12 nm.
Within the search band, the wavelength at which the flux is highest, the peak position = 570.25 nm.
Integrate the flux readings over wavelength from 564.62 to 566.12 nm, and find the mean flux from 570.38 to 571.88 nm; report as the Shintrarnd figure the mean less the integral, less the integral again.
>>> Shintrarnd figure -67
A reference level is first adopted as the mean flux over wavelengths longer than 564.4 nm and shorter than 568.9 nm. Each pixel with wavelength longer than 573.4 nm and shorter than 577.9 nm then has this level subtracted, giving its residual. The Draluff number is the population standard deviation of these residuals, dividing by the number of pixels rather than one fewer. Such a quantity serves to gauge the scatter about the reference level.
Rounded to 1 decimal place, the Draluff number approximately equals 5.4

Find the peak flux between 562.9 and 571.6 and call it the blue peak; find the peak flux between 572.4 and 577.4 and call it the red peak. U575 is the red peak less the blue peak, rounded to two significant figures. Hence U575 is 13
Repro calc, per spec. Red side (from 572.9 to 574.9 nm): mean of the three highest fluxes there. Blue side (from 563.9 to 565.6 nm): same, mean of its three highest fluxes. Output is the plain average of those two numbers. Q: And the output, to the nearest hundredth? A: 35.11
